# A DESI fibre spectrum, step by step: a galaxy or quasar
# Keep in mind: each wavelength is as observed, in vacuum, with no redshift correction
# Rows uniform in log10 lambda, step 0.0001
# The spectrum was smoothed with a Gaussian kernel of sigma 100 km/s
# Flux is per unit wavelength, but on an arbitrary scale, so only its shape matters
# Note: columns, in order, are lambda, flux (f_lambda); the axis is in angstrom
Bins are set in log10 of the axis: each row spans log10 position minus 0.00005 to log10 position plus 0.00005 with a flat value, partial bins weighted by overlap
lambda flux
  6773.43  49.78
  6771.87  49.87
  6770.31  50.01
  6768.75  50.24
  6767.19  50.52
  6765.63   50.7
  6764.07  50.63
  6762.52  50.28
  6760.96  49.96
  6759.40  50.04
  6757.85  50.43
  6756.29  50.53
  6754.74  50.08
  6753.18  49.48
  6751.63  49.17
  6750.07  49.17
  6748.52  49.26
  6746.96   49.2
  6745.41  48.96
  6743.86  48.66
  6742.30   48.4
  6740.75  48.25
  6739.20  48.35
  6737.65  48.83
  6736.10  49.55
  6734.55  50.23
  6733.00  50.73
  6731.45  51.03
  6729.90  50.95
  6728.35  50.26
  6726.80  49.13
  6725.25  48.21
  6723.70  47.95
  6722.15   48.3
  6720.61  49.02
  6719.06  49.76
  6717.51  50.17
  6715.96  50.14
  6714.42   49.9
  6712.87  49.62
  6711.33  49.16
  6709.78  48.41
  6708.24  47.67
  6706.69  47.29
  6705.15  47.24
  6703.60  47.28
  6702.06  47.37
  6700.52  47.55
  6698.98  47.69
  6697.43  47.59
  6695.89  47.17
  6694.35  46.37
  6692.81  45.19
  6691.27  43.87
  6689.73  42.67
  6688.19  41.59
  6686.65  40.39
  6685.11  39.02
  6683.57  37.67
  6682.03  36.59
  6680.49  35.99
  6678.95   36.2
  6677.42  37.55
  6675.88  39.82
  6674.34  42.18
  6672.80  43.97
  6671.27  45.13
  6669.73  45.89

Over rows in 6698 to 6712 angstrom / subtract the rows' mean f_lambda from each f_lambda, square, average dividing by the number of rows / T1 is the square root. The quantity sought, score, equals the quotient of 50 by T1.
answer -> 82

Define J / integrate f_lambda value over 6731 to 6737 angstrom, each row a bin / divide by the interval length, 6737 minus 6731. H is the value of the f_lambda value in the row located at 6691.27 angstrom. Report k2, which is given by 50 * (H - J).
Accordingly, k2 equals -324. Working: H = 43.87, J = 50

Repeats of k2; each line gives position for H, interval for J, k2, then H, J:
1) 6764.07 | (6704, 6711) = 148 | 50.63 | 48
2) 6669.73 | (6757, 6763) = -212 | 45.89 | 50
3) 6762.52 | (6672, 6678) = 464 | 50.28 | 41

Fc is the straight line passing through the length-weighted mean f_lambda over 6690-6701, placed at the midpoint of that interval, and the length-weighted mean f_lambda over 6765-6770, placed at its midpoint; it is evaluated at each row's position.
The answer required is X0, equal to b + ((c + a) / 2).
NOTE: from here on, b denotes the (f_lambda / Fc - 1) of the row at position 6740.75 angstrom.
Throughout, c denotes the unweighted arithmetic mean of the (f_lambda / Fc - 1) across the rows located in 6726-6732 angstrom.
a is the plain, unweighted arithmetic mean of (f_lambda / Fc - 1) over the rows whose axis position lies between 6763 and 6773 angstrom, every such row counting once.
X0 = 0.01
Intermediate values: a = -0.002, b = -0.013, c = 0.044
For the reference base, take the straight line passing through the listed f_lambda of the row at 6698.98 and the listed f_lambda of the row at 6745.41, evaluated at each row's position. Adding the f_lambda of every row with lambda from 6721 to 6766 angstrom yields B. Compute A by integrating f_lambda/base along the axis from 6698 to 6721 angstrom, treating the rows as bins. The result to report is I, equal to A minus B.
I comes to -1413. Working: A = 23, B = 1437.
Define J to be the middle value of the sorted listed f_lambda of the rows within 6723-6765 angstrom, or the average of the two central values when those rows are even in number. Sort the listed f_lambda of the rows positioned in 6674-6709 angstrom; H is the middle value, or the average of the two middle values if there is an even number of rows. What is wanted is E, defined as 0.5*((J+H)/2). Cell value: 23.3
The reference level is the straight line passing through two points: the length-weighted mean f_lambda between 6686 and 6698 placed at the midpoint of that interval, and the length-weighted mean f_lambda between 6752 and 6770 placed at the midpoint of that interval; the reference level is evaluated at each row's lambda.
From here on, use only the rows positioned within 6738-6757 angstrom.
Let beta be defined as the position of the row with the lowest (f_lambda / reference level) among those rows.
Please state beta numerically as 6751.63 angstrom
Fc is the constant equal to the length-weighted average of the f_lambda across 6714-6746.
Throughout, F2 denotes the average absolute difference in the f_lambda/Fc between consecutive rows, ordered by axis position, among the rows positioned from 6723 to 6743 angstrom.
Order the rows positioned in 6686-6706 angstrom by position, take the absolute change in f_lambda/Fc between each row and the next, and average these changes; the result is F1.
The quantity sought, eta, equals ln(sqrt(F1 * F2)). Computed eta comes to -4.46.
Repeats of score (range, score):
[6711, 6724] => 67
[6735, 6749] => 117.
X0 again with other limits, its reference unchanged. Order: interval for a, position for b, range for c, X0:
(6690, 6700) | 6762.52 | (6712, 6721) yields 0.03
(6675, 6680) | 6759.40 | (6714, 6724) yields -0.06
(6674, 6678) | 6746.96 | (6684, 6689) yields -0.12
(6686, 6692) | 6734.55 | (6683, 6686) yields -0.09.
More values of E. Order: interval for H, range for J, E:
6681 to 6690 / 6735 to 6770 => 22.3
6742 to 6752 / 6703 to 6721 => 24.6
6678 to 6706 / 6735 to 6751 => 23.4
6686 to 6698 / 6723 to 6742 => 23.5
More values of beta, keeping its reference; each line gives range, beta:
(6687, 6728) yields 6688.19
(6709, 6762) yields 6751.63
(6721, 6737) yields 6723.70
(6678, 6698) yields 6680.49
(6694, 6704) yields 6694.35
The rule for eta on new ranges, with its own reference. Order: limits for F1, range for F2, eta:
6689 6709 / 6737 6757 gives -4.94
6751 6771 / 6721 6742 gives -4.87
